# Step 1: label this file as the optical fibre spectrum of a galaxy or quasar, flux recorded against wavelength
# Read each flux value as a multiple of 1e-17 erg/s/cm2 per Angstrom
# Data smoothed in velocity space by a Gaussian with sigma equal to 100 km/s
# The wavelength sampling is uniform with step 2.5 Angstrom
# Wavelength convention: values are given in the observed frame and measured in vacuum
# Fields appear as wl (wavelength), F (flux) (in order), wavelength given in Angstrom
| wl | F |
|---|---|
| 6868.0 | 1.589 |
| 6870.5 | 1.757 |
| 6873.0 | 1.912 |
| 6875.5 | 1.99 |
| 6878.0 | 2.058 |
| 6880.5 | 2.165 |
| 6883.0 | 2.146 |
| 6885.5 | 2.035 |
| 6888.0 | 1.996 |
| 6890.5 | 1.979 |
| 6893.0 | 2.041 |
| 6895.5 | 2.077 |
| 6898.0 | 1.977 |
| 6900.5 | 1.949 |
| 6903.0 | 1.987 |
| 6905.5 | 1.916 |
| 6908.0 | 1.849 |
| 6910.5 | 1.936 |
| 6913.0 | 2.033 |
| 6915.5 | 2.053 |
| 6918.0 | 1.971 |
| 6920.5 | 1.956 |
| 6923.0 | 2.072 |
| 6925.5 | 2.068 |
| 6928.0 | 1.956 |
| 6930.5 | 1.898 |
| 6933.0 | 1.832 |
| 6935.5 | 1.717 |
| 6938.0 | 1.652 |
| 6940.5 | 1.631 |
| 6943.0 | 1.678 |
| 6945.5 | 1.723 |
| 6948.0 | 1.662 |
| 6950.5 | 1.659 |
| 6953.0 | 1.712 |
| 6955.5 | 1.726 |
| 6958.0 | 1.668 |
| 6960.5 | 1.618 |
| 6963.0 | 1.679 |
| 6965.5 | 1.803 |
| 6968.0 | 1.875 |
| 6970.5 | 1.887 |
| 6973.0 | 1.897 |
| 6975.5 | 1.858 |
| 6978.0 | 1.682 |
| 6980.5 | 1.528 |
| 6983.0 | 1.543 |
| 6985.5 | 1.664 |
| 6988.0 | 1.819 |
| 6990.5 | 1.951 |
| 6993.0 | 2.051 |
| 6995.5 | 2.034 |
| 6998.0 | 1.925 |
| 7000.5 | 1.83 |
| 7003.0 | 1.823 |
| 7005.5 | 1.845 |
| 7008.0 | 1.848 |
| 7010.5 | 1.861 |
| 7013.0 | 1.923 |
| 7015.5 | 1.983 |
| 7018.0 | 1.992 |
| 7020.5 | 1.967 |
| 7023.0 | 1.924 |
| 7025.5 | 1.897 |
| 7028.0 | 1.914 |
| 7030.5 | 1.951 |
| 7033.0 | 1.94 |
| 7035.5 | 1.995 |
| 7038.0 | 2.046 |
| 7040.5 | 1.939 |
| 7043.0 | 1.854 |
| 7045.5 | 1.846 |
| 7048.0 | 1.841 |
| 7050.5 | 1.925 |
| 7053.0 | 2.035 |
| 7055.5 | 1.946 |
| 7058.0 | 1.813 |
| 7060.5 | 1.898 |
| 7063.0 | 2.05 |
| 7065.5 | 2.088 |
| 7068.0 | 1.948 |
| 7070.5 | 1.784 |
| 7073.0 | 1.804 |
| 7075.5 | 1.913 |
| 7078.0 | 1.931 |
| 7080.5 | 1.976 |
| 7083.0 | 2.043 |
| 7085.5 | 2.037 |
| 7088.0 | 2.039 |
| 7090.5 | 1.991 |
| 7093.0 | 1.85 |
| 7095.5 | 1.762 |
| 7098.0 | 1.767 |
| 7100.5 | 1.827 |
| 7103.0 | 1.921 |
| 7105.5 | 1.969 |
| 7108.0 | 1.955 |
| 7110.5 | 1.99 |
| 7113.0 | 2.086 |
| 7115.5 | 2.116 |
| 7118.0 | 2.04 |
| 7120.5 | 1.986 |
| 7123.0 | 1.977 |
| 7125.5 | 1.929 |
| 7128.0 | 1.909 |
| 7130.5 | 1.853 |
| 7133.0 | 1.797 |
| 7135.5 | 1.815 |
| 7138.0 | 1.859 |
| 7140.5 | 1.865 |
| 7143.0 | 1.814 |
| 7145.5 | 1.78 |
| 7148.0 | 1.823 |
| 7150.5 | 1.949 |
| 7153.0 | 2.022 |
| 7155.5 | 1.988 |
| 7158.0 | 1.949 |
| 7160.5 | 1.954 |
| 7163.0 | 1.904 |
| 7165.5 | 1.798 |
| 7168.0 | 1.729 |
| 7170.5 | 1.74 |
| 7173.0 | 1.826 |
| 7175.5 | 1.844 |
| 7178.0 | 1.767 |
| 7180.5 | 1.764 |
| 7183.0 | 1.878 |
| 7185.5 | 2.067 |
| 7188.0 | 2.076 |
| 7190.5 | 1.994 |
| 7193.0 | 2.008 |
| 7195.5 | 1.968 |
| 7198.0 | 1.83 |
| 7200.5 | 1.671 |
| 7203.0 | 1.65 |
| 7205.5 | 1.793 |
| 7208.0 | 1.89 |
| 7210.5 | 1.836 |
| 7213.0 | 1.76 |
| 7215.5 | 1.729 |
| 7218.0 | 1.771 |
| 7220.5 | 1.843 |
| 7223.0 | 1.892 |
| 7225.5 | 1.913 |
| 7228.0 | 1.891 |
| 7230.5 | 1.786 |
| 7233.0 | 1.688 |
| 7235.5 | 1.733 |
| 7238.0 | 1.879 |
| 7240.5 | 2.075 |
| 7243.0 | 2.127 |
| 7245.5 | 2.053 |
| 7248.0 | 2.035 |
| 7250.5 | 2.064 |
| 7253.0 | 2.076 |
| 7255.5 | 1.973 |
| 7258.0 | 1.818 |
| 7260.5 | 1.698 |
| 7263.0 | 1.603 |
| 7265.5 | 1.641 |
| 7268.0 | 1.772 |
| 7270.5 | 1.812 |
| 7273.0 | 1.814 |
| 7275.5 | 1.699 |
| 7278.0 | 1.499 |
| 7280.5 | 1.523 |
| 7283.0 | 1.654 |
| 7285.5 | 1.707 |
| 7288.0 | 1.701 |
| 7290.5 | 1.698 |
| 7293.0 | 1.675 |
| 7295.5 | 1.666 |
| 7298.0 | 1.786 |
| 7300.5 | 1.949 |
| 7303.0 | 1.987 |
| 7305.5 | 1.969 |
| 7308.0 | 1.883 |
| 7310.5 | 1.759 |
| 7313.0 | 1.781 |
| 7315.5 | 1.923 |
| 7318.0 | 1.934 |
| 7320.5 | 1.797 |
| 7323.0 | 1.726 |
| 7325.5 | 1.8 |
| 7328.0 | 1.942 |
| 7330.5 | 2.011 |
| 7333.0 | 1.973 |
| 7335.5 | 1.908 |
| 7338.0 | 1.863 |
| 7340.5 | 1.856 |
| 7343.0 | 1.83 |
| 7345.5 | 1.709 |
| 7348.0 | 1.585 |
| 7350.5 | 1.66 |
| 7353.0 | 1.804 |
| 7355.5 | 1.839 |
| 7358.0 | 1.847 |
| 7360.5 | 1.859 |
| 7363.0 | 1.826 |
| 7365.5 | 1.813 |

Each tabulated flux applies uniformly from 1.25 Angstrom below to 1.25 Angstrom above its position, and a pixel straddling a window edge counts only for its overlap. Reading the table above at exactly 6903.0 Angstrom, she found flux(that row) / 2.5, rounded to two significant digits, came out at 0.79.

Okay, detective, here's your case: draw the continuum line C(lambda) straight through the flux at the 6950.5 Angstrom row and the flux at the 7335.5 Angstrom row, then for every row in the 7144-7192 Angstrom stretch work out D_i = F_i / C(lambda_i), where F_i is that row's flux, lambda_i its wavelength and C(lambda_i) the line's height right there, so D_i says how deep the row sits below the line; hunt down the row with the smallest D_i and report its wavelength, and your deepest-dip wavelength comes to 7168.0 Angstrom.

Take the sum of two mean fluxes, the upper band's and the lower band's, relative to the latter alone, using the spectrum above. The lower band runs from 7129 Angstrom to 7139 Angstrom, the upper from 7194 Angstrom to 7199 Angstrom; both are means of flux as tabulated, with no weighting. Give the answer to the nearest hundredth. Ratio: 2.04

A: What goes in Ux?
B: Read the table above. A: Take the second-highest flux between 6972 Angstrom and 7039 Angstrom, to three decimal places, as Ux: 2.046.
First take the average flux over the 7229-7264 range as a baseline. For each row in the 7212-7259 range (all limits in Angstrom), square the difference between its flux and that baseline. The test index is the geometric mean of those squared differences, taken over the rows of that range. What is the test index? 0.007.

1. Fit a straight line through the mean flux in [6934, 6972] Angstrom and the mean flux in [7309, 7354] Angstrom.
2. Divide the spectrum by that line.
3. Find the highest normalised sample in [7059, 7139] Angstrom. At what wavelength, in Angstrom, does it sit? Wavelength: 7115.5 Angstrom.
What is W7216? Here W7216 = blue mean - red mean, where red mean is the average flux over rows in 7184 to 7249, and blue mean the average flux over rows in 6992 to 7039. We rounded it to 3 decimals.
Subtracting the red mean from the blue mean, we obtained 0.051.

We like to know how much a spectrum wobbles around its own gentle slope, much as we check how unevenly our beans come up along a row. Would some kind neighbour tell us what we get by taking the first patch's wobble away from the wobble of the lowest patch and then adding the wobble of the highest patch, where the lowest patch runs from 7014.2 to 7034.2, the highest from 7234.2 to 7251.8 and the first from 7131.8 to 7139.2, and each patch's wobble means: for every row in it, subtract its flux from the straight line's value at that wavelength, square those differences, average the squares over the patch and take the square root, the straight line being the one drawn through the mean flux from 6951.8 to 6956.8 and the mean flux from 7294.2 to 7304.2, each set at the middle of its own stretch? 0.37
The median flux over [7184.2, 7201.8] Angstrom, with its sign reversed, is -1.99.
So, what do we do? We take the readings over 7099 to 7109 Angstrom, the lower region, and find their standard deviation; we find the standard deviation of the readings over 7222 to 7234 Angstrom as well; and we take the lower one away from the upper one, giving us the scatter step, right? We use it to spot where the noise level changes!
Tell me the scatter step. 0.03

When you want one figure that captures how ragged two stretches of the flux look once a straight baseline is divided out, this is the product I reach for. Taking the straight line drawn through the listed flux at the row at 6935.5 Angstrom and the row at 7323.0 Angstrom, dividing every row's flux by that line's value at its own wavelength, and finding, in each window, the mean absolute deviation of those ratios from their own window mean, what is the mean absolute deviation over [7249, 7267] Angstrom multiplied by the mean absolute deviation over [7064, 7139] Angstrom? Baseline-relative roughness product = 0.0048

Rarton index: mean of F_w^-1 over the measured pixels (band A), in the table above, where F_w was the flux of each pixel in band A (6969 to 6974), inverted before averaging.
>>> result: 0.529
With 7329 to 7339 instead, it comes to 0.516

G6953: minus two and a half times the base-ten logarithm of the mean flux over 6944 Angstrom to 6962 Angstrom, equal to -0.564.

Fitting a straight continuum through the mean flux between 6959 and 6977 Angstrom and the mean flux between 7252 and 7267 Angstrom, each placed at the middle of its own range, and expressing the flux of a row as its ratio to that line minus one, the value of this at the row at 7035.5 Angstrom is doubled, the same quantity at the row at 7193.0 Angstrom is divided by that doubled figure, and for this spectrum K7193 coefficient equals 0.54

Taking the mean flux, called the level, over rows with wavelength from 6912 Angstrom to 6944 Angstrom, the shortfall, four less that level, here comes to 2.11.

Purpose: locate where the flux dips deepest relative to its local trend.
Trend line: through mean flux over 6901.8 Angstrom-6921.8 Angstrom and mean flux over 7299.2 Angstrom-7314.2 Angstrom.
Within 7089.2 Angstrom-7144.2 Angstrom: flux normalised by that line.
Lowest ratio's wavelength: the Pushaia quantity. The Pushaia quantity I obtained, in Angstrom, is 7095.5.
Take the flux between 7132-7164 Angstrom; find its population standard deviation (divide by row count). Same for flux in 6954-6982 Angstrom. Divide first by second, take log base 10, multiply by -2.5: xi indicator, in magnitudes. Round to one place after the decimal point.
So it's 0.5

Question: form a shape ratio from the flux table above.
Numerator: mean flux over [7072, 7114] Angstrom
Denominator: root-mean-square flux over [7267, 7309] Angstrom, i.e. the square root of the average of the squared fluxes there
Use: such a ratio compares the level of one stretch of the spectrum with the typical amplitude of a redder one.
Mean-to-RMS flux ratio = 1.10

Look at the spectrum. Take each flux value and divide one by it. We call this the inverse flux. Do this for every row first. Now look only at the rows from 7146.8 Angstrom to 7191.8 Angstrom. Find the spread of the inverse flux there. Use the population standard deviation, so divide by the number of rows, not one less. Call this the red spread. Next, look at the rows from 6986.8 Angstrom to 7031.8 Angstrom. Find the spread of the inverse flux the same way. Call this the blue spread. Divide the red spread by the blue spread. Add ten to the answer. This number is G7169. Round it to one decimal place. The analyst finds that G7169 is 11.6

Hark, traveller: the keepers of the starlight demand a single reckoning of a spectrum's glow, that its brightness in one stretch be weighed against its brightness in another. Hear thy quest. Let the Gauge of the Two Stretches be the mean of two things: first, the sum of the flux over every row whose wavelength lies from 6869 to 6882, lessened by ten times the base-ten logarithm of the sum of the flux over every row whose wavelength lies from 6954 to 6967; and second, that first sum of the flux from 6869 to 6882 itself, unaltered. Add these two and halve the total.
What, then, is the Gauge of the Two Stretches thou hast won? 5.2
